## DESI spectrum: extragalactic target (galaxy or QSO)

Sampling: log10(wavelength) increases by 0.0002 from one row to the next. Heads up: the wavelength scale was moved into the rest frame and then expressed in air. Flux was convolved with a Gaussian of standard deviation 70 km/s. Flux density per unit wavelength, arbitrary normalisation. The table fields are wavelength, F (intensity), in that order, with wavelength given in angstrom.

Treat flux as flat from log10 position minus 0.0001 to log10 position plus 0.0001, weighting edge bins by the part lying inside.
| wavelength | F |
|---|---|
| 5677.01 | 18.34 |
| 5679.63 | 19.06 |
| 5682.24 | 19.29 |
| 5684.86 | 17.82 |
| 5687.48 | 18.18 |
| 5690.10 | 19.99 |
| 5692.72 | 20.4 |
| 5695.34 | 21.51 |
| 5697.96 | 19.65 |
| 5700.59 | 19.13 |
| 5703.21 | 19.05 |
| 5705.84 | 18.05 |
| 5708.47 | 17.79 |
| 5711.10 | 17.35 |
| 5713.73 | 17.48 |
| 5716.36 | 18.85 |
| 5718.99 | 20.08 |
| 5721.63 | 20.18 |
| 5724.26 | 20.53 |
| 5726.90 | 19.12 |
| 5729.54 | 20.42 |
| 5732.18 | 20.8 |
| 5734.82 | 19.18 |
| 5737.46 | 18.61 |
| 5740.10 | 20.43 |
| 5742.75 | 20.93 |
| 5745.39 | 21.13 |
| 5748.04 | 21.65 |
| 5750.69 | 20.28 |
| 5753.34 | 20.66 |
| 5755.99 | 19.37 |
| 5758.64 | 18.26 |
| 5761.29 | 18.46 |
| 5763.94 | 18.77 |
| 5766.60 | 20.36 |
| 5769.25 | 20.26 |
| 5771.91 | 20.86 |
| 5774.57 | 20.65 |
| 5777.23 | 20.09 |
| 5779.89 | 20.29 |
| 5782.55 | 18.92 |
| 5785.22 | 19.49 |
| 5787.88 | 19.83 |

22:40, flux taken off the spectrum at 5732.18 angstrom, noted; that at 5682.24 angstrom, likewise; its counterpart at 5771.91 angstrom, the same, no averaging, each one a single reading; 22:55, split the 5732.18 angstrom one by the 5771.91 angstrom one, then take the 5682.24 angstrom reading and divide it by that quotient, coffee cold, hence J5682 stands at 19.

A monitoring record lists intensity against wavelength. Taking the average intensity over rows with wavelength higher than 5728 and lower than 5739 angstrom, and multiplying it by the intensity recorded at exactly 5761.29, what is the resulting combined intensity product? 365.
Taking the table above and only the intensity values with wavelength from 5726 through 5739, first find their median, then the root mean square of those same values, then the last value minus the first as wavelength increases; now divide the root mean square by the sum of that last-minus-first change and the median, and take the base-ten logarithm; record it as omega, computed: 0.022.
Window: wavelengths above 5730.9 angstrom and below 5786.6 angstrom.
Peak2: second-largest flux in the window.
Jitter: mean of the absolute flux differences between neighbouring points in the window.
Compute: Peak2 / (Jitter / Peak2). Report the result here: 592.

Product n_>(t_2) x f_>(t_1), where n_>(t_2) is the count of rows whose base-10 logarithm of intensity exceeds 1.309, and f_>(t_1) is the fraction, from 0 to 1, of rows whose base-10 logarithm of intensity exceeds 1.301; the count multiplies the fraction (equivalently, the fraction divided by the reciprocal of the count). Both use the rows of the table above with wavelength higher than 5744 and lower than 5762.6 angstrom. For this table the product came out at 1.7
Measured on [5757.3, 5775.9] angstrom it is 1.1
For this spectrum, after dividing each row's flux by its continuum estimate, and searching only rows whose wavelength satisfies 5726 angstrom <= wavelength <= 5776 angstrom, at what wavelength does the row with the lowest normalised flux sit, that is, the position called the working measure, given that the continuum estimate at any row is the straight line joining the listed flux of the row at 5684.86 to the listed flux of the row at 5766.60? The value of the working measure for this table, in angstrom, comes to 5758.64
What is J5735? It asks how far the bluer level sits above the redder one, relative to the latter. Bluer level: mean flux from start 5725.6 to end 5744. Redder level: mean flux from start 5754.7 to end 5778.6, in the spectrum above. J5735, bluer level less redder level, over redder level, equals 0.01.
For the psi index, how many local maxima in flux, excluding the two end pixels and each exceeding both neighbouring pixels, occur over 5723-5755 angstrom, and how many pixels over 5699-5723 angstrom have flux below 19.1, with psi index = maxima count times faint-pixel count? 12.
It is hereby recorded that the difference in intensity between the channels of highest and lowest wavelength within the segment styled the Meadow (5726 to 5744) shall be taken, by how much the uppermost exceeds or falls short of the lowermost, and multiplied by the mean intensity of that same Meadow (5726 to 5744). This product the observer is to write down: 36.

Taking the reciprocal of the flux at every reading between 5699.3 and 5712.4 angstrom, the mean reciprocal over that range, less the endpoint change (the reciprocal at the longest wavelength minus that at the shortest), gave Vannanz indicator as 0.049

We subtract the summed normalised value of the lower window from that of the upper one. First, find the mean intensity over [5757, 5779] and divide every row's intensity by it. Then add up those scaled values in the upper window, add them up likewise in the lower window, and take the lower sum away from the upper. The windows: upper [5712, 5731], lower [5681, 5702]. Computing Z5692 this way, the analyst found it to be -1.0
